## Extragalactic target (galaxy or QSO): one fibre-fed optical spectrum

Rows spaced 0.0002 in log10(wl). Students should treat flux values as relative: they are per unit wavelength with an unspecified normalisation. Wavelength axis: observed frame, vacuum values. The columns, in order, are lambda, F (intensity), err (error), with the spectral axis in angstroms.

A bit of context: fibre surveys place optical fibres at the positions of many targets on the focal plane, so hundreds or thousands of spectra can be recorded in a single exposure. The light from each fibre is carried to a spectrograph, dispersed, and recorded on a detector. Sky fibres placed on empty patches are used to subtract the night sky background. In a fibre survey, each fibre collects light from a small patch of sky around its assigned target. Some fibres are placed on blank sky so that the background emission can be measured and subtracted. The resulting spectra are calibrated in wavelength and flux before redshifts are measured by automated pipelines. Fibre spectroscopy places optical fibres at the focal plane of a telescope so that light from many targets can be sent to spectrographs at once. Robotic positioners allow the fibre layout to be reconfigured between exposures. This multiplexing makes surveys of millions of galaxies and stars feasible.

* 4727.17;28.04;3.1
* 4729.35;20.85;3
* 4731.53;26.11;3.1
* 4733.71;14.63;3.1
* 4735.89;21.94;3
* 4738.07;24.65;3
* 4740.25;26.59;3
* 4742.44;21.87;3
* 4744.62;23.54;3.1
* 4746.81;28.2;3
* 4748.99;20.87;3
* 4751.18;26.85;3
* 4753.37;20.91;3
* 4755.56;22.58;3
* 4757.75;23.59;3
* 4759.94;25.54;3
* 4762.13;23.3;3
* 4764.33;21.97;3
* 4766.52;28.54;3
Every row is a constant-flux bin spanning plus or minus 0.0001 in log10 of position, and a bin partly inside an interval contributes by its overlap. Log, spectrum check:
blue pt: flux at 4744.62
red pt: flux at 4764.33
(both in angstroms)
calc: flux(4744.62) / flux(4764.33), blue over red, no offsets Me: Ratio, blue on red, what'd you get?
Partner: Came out 1.07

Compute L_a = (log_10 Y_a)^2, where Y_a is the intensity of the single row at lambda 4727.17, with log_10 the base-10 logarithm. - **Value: 2.10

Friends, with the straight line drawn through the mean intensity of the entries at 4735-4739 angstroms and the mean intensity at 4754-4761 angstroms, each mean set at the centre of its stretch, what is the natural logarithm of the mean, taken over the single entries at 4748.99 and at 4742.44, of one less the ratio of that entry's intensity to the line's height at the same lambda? -2.4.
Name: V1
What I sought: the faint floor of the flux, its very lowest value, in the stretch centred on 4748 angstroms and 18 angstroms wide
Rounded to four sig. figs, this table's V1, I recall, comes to 20.87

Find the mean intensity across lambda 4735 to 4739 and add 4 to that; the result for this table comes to 27.3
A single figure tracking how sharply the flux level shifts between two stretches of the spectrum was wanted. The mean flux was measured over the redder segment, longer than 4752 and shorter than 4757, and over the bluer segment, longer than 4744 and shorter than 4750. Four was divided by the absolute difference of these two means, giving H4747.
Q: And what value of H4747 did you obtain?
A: 2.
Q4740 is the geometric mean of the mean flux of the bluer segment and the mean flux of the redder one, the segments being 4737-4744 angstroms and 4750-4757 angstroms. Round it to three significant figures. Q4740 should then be 23.9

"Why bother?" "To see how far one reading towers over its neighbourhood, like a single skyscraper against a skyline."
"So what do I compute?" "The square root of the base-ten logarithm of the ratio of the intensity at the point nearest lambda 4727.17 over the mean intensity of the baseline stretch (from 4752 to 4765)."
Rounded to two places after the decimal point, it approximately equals 0.29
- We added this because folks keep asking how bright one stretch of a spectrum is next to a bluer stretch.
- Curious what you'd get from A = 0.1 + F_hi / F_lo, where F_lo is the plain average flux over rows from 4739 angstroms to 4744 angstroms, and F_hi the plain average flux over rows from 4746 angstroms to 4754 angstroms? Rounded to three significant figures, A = 1.10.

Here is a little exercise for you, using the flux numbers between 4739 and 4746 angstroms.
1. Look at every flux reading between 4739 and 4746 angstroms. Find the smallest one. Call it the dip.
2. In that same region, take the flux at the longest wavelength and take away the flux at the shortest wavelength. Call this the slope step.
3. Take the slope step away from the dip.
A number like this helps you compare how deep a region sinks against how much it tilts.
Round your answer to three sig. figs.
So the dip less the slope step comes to 24.9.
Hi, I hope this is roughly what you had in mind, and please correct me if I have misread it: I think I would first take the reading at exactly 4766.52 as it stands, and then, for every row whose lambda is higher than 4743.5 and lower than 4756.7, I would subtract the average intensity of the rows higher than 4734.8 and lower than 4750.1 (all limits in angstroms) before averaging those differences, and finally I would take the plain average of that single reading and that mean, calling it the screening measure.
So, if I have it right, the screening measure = 14.2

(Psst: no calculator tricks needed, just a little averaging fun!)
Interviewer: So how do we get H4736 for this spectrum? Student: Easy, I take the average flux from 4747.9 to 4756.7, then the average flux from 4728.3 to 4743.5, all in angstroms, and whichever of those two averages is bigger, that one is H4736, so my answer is 22.8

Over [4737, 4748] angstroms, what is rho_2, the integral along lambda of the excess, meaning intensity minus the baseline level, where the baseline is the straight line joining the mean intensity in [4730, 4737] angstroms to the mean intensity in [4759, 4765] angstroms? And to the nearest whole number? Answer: 35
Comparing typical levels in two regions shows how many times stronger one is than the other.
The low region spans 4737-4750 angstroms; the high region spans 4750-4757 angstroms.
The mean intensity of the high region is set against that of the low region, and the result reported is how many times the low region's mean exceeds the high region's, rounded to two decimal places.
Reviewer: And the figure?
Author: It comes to 1.04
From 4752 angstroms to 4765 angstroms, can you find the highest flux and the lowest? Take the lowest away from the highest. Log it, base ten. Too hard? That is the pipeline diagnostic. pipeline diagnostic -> 0.67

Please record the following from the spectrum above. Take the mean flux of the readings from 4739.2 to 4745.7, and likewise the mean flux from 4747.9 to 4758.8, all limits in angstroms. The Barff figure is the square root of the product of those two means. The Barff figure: 23.5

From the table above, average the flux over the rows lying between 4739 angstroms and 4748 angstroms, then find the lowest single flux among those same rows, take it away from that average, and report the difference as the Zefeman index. 3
